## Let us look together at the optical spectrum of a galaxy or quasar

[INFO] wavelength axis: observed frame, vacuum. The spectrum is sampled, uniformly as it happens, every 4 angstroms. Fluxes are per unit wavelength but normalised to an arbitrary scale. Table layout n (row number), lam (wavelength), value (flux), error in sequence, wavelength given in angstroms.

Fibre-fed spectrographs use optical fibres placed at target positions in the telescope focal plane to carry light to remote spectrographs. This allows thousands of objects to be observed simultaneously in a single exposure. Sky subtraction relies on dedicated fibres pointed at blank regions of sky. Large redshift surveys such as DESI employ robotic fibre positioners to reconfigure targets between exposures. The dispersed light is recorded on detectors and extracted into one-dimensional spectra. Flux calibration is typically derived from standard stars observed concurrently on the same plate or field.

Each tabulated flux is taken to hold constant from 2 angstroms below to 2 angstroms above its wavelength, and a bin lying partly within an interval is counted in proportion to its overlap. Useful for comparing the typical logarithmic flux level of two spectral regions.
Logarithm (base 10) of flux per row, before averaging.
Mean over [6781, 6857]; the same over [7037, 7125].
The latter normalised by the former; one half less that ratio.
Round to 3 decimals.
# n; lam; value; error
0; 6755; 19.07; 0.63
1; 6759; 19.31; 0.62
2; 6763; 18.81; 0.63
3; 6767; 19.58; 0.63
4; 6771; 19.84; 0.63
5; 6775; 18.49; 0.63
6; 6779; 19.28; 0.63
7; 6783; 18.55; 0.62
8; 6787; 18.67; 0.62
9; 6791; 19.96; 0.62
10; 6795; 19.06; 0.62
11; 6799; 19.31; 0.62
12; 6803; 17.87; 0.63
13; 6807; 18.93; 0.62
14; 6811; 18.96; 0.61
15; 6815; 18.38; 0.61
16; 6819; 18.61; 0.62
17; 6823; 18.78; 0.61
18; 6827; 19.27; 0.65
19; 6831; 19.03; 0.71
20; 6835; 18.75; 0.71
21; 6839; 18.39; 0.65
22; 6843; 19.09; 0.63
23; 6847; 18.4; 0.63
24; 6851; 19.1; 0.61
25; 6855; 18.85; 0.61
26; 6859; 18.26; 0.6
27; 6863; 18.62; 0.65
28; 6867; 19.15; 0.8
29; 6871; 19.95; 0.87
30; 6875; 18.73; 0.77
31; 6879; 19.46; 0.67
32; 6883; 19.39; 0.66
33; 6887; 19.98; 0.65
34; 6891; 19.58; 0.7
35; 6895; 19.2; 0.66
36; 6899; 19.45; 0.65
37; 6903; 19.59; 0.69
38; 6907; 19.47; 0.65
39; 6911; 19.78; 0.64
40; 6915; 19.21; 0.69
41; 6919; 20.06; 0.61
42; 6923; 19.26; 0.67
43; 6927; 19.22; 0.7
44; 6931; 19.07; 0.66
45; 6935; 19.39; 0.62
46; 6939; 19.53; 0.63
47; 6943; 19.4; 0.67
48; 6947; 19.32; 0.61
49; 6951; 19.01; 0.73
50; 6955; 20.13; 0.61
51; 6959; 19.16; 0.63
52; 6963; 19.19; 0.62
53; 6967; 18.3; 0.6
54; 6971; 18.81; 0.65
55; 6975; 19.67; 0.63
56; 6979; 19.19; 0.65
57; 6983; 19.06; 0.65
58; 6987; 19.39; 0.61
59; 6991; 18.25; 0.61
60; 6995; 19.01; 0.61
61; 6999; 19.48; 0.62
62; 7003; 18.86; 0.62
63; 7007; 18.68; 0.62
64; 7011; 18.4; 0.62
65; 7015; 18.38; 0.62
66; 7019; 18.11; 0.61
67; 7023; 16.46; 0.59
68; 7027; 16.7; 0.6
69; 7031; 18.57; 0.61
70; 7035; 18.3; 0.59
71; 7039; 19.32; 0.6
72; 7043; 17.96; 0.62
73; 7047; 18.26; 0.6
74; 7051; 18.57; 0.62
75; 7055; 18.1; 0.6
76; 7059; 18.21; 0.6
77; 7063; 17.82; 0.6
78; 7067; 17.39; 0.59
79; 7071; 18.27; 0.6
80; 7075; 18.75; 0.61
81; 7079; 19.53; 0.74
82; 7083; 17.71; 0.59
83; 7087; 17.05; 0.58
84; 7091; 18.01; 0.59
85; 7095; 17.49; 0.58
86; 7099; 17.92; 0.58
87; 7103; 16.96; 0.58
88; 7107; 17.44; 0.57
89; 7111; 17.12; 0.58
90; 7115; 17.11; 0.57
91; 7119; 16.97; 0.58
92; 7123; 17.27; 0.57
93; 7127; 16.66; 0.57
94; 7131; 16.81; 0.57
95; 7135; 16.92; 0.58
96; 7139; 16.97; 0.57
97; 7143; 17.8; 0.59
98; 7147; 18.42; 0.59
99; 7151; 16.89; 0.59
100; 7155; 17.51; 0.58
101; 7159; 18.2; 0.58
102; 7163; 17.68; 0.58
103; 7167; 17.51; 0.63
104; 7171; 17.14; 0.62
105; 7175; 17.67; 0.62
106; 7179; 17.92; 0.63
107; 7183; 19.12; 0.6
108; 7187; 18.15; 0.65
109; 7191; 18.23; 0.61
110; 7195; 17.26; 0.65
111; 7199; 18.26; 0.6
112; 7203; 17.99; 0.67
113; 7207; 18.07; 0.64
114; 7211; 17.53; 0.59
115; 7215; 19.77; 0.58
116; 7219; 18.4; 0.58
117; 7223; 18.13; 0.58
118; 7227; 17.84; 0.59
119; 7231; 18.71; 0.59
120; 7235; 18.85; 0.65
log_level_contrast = -0.482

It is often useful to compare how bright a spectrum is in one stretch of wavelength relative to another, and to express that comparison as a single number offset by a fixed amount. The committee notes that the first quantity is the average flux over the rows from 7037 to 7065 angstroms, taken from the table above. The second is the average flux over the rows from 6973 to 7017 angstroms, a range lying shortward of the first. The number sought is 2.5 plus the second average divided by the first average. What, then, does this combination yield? 3.53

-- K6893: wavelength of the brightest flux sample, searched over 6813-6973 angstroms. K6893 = 6955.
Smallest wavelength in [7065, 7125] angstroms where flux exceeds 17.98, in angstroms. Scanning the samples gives 7071 angstroms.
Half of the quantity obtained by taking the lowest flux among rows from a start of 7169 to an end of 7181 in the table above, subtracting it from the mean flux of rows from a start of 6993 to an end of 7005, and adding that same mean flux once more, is 10.5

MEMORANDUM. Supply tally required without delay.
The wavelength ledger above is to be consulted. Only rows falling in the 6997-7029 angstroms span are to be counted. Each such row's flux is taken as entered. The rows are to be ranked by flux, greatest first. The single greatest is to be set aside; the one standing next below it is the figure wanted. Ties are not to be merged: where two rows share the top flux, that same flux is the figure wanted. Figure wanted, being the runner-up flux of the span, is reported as 18.86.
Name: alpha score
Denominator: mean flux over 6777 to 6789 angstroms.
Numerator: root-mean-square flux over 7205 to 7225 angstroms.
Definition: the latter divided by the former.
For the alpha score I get 0.98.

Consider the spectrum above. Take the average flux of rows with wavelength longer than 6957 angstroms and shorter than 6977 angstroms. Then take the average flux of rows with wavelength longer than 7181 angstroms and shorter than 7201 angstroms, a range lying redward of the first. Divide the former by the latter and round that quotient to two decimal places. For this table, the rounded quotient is 1.05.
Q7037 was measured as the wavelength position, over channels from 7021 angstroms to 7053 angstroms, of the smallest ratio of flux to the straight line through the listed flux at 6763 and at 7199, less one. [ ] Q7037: 7023 angstroms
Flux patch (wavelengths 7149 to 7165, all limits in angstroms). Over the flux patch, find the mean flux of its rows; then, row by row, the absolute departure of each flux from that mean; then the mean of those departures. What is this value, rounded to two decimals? 0.37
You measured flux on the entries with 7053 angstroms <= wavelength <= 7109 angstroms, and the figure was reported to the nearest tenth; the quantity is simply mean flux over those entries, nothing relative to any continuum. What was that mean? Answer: 17.9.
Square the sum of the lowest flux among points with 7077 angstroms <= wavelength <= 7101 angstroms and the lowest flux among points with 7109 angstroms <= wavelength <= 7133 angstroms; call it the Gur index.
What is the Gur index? 1136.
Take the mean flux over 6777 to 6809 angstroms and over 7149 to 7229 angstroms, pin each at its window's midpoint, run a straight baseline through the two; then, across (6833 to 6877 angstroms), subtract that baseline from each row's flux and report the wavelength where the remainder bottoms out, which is 6859 angstroms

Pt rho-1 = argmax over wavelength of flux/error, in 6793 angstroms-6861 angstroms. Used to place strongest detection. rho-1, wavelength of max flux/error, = 6851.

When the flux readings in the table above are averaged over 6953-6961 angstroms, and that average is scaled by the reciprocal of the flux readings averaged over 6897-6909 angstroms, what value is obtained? 1.01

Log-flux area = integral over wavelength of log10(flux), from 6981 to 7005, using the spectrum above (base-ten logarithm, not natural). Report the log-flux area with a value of 31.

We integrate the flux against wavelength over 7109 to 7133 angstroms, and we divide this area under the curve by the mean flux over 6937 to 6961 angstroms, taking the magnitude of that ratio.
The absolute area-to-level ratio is 21.0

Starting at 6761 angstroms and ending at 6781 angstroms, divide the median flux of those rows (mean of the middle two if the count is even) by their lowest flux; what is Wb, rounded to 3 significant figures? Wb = 1.04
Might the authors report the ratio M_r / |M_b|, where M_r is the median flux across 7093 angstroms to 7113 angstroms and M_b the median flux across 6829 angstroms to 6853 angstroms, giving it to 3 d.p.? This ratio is 0.923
